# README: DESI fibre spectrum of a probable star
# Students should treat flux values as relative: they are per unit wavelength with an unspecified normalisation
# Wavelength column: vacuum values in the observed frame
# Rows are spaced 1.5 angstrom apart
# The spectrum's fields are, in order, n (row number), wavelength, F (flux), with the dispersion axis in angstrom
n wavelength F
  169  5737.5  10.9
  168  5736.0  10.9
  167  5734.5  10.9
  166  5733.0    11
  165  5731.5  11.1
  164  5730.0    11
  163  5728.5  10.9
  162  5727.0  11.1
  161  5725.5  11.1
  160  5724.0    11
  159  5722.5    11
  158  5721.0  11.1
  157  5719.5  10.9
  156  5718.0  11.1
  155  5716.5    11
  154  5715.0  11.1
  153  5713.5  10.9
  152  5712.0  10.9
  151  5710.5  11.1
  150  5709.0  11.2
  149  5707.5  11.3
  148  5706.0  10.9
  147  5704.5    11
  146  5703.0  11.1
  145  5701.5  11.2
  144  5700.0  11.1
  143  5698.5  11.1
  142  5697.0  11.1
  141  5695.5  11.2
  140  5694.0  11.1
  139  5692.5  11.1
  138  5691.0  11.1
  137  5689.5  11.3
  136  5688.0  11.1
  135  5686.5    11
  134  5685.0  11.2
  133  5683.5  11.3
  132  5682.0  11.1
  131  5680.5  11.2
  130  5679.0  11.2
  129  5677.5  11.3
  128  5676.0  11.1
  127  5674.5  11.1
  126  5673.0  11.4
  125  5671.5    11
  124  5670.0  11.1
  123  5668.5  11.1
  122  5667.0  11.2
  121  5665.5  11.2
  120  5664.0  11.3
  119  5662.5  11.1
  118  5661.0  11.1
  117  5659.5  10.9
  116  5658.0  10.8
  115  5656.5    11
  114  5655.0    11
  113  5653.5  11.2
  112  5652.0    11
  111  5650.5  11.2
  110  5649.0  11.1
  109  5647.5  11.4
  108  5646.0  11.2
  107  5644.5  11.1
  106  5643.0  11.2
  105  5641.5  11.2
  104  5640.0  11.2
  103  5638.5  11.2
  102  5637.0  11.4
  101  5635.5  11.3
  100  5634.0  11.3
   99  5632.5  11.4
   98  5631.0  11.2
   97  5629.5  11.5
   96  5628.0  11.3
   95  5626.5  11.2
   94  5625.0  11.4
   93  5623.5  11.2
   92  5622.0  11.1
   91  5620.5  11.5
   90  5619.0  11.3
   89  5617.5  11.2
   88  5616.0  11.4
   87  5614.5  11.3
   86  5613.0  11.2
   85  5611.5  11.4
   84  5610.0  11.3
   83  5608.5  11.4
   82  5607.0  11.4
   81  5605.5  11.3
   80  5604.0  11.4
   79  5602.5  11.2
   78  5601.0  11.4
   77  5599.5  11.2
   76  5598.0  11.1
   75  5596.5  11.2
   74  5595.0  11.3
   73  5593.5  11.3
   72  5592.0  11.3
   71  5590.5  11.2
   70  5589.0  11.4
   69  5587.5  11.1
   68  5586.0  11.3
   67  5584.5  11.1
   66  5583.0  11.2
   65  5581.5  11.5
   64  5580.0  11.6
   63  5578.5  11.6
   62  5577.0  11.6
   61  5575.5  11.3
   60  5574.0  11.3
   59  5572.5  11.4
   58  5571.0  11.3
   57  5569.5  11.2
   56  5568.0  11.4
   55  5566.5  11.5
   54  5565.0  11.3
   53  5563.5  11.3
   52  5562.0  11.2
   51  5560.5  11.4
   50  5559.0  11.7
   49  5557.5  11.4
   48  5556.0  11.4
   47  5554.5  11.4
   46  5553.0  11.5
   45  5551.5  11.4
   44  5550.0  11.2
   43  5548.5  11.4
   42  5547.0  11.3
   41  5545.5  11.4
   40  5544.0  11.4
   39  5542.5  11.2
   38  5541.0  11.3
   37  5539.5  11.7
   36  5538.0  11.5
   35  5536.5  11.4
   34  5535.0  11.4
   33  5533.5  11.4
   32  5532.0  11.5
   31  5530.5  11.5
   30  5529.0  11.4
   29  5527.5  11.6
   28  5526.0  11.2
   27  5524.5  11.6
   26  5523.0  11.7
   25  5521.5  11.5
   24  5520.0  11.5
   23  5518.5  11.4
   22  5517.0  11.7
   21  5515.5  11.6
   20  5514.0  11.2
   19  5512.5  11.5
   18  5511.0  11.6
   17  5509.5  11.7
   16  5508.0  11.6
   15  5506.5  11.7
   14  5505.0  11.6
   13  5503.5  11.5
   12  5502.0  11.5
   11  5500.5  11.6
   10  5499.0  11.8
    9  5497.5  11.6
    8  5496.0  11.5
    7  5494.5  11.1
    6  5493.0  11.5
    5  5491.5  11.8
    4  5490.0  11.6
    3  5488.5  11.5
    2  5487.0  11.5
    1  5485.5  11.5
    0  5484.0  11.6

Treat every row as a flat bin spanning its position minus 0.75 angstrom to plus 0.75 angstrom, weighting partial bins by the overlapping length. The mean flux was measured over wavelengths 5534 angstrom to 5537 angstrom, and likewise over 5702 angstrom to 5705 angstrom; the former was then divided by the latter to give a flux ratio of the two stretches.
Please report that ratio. 1.03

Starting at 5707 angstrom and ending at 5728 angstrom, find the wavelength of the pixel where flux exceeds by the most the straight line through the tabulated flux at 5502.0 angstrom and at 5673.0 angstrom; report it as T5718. 5707.5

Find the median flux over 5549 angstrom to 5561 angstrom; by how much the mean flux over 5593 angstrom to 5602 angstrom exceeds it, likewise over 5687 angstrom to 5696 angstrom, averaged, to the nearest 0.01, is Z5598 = -0.20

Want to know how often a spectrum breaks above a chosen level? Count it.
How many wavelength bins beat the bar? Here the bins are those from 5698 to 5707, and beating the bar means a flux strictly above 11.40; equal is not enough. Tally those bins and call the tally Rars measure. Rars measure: 0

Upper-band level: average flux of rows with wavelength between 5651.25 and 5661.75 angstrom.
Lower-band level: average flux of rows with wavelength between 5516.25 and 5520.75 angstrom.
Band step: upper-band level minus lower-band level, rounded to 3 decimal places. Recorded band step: -0.533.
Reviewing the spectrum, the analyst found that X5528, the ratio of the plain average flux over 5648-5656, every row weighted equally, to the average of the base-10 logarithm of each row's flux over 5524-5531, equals 10.5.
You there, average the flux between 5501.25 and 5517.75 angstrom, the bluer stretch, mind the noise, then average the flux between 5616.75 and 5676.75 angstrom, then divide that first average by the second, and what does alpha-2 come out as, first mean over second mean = 1.03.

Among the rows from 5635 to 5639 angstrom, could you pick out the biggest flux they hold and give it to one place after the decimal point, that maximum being 11.4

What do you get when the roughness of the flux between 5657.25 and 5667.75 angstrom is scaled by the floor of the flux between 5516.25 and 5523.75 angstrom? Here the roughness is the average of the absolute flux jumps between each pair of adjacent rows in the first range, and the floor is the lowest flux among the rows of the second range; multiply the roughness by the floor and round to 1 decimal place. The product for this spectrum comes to 1.1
